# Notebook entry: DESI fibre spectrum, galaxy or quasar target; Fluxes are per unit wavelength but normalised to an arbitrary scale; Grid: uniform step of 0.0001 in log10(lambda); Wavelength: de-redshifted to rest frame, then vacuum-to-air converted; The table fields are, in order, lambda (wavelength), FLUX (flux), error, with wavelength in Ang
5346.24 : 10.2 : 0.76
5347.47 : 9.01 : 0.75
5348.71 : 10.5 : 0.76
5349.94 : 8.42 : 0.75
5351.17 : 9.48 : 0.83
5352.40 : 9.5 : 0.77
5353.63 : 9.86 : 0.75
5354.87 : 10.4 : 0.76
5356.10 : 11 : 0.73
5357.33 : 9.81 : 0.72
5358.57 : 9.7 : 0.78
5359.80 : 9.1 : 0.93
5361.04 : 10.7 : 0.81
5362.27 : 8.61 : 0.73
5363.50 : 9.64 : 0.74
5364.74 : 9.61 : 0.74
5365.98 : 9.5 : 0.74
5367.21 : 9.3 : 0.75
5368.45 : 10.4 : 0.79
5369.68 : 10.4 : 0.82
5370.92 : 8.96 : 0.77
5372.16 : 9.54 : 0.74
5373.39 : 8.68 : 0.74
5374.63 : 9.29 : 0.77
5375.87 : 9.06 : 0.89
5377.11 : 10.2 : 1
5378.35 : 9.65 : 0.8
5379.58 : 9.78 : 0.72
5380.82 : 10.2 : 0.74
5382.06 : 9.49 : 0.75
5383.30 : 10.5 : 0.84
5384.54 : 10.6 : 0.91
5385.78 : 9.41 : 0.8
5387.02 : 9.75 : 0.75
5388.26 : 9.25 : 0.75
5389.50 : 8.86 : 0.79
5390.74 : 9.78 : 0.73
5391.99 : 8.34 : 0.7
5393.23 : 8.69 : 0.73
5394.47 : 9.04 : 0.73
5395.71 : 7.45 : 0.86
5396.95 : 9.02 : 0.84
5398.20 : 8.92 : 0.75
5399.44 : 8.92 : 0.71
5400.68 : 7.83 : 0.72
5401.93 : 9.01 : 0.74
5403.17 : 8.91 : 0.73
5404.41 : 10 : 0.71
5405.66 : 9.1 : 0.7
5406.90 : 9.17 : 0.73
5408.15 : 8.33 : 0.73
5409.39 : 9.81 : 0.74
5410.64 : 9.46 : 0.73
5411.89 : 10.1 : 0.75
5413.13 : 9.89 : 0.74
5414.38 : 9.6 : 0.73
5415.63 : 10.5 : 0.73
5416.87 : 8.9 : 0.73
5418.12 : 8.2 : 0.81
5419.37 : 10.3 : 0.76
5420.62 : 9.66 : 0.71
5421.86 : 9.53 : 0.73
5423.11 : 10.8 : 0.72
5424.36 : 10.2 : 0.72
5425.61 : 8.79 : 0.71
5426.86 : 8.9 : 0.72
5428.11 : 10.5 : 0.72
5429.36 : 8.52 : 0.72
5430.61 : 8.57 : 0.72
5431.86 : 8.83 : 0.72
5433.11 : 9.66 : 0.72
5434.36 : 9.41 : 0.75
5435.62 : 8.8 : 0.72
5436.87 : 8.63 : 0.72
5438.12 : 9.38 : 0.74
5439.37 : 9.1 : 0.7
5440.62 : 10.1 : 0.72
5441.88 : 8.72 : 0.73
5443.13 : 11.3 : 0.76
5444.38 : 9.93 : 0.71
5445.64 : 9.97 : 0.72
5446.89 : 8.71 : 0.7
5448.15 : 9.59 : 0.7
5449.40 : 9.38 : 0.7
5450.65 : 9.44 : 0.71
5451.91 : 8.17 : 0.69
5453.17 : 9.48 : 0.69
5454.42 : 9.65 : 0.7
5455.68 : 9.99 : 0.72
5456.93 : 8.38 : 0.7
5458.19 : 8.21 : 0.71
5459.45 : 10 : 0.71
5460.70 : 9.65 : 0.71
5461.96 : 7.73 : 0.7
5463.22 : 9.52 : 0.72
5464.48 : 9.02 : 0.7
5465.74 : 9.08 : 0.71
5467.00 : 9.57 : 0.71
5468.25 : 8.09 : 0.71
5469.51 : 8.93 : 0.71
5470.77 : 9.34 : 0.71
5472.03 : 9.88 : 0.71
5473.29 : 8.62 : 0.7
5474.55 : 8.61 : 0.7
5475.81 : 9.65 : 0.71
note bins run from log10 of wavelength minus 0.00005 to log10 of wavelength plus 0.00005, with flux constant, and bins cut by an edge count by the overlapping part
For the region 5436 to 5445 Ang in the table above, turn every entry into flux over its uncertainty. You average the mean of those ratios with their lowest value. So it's 12.6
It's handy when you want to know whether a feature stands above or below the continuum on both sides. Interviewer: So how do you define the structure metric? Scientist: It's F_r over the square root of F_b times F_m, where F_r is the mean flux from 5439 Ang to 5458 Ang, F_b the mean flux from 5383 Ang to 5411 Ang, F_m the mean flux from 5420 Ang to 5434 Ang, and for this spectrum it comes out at 1.02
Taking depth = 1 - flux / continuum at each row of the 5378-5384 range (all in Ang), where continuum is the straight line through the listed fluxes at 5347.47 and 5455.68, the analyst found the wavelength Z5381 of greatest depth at 5382.06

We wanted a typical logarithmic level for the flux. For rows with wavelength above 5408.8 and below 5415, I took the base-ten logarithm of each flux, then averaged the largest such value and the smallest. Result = 0.990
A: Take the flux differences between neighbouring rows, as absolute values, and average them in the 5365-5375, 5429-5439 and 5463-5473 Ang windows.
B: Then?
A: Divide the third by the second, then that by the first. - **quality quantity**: 2.16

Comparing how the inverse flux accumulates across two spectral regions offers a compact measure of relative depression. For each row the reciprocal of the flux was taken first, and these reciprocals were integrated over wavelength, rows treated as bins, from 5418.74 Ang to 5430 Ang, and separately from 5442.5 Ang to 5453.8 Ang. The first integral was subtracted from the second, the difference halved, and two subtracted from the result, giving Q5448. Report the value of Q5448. -1.99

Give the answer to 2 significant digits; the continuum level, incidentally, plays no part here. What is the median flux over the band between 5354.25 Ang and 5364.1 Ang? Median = 9.8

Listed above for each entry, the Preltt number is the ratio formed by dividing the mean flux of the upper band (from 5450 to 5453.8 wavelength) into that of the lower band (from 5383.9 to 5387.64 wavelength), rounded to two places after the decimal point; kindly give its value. 1.10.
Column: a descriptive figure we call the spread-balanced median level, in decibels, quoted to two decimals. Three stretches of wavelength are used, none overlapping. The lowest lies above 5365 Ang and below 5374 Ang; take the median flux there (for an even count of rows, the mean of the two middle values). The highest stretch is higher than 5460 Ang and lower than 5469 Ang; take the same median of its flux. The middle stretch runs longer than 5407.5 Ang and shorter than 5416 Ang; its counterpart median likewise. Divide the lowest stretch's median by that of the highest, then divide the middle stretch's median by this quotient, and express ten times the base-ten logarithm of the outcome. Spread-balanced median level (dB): 9.72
